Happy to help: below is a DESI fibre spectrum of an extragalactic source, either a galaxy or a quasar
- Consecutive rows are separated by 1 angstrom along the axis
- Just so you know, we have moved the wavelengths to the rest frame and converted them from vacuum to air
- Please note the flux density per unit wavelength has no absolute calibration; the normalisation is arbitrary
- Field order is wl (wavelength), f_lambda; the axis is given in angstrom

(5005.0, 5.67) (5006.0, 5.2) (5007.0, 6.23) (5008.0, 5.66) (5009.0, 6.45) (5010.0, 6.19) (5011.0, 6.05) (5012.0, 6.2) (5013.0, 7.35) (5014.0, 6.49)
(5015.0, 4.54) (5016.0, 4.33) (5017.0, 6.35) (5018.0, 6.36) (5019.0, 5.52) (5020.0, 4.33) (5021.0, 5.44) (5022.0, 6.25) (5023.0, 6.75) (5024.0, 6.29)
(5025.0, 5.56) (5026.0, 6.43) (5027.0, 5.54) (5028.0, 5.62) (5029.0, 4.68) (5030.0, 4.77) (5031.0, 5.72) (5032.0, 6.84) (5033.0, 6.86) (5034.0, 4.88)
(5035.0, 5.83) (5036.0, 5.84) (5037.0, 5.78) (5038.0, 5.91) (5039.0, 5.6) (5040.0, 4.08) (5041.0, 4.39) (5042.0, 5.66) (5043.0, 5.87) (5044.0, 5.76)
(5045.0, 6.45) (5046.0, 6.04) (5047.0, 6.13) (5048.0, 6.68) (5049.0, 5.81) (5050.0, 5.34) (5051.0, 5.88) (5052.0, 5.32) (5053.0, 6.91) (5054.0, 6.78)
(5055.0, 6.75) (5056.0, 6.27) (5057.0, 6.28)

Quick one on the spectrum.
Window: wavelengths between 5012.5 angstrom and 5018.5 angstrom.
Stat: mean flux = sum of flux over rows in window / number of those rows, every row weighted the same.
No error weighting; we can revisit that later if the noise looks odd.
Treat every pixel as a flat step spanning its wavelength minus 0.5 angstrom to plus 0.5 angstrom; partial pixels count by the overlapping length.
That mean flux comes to 5.90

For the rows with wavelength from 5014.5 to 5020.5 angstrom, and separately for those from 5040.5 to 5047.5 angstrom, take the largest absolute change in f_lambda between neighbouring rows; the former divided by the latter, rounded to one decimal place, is 1.6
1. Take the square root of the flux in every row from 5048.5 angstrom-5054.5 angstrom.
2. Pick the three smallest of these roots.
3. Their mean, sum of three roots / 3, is 2.34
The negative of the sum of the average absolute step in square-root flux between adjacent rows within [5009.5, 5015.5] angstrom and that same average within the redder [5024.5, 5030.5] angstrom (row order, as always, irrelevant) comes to -0.29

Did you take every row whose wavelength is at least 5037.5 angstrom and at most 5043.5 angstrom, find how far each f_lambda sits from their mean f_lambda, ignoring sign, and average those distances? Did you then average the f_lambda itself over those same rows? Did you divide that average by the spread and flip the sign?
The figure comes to -7.7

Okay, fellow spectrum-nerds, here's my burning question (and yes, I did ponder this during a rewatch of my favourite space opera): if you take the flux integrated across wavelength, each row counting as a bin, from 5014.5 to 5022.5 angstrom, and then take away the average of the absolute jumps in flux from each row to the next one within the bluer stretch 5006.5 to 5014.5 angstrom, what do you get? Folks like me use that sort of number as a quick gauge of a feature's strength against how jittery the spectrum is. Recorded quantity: 42.6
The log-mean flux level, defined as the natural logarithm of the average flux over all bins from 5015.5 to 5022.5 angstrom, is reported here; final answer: 1.71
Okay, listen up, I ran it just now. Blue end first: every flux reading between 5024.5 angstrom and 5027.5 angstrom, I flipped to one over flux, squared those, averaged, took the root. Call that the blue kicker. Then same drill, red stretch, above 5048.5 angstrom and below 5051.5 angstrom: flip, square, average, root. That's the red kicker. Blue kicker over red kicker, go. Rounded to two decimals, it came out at 0.98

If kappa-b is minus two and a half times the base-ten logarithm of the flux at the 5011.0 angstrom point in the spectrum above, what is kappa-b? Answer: -1.95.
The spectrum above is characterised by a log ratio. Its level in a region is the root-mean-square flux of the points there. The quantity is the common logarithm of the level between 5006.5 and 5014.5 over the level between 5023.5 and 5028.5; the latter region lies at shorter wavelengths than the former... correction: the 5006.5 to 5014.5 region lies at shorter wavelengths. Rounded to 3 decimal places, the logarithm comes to 0.031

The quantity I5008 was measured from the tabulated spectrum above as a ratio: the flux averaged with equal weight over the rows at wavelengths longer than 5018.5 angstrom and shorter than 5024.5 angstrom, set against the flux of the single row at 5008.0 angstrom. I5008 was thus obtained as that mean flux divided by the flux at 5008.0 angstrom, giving 1.02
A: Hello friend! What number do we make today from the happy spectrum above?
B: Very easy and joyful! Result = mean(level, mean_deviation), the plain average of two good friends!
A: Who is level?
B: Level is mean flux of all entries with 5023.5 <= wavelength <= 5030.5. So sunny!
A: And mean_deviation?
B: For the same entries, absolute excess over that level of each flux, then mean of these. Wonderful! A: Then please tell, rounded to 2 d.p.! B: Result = 3.02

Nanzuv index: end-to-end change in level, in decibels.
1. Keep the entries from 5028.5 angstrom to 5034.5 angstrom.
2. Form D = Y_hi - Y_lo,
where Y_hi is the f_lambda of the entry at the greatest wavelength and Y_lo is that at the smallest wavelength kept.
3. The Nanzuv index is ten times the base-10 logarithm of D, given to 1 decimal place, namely -7.0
